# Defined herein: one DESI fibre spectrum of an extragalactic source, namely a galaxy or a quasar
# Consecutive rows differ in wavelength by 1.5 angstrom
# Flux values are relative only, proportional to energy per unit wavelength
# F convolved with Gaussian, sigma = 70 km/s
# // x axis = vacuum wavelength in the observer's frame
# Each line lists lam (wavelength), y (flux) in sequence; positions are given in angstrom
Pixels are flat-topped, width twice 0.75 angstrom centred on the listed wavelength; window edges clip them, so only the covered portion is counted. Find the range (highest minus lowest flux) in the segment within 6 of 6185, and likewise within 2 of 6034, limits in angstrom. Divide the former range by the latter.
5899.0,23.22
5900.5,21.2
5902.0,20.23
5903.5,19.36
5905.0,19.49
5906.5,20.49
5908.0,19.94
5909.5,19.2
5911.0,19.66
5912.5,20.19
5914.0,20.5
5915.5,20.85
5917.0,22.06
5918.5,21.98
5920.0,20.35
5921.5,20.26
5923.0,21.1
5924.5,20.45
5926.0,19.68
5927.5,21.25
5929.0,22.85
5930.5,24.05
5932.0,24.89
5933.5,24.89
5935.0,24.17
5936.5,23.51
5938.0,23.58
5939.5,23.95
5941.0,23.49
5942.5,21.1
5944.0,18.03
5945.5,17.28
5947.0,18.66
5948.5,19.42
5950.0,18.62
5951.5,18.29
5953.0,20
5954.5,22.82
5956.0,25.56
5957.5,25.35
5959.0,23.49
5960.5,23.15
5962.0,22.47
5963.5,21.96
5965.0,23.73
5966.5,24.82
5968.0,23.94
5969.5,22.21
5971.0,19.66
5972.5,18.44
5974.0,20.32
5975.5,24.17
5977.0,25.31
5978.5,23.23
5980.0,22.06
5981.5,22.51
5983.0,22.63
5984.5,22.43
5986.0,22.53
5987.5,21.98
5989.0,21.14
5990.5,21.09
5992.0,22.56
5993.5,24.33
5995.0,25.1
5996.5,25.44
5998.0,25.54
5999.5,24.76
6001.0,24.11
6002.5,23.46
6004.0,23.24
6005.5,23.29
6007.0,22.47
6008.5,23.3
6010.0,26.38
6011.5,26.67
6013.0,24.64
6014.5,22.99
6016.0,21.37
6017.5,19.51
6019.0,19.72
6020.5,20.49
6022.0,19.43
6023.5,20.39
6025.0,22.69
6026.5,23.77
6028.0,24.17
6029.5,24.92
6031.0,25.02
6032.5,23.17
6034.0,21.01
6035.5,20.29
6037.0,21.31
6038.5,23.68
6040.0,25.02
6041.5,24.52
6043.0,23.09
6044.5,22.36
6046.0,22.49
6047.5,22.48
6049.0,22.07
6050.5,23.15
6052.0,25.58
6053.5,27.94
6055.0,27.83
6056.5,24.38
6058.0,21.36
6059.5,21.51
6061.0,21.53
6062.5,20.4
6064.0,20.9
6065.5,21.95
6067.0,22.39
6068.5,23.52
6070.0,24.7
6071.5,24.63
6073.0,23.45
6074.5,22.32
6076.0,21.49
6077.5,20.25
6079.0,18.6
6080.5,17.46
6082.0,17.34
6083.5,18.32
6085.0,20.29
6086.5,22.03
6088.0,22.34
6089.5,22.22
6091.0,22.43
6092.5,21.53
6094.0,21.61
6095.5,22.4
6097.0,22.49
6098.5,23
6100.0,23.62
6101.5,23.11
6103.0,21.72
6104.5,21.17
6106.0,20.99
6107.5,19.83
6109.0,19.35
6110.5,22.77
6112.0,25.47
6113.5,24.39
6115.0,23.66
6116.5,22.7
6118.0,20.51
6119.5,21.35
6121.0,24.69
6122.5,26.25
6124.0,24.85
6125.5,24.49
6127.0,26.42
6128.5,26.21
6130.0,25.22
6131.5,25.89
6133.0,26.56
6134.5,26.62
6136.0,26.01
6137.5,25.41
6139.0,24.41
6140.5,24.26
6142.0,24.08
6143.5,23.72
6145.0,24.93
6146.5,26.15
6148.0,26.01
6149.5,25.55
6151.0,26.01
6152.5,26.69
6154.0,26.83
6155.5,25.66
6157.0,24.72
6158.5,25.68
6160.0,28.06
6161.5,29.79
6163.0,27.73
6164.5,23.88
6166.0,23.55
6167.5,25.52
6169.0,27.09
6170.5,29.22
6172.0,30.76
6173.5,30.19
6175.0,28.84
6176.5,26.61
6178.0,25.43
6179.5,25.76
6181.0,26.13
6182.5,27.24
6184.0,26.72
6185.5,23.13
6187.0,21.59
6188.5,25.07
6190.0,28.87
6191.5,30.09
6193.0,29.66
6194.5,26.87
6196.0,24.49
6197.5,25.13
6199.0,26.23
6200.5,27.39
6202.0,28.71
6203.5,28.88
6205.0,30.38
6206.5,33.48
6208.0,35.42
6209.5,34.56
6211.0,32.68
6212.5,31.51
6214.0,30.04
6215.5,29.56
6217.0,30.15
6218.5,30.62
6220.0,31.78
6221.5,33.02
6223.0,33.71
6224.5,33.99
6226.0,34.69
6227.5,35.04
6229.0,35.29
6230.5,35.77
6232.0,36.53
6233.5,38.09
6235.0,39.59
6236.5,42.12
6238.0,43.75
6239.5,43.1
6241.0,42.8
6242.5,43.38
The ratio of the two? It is 2.5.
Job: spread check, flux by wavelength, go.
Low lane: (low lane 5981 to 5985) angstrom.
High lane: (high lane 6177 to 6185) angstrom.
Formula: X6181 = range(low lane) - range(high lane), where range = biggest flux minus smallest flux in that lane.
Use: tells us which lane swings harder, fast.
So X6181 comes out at -1.6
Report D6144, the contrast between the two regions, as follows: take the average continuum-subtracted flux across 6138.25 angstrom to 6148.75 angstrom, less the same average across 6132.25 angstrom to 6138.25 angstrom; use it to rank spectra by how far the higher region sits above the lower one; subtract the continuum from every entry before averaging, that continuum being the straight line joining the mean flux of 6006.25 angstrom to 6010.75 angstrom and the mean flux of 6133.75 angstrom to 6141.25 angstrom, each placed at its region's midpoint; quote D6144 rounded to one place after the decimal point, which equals -1.4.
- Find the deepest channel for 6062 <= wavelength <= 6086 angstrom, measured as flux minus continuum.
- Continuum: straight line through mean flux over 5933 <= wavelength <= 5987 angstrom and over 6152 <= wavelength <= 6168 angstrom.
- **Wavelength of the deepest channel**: 6082.0 angstrom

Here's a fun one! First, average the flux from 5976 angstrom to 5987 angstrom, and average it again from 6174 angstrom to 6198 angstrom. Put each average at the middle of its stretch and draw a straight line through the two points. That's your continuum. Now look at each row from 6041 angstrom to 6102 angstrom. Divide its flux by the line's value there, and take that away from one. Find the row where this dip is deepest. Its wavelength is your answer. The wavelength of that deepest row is 6082.0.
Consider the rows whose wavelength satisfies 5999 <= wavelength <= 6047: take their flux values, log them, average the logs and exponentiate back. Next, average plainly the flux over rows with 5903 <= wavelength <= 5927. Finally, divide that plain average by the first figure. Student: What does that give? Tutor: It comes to 0.89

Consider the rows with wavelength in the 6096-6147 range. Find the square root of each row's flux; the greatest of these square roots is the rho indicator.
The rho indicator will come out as 5.2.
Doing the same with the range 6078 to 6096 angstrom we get 4.7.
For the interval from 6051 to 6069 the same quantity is 5.3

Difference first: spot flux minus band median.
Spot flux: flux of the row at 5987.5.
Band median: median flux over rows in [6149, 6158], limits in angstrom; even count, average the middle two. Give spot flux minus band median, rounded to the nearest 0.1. -3.9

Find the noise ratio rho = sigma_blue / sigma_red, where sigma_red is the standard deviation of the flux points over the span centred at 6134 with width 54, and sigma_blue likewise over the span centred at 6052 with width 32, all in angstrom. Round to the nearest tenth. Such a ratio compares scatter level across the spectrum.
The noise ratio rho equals 1.0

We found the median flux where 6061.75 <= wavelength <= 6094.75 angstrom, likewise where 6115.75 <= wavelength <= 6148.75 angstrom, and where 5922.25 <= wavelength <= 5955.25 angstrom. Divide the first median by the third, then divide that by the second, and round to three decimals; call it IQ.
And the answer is 0.041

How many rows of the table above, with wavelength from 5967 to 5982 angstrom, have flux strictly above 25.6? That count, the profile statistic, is 0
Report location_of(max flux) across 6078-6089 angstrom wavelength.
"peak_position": 6088.0 angstrom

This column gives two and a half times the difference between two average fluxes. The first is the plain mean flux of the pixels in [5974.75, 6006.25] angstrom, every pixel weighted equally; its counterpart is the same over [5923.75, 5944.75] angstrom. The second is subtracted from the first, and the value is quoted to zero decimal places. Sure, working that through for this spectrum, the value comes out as 2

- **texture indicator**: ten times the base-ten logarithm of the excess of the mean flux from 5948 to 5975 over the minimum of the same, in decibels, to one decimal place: 5.6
